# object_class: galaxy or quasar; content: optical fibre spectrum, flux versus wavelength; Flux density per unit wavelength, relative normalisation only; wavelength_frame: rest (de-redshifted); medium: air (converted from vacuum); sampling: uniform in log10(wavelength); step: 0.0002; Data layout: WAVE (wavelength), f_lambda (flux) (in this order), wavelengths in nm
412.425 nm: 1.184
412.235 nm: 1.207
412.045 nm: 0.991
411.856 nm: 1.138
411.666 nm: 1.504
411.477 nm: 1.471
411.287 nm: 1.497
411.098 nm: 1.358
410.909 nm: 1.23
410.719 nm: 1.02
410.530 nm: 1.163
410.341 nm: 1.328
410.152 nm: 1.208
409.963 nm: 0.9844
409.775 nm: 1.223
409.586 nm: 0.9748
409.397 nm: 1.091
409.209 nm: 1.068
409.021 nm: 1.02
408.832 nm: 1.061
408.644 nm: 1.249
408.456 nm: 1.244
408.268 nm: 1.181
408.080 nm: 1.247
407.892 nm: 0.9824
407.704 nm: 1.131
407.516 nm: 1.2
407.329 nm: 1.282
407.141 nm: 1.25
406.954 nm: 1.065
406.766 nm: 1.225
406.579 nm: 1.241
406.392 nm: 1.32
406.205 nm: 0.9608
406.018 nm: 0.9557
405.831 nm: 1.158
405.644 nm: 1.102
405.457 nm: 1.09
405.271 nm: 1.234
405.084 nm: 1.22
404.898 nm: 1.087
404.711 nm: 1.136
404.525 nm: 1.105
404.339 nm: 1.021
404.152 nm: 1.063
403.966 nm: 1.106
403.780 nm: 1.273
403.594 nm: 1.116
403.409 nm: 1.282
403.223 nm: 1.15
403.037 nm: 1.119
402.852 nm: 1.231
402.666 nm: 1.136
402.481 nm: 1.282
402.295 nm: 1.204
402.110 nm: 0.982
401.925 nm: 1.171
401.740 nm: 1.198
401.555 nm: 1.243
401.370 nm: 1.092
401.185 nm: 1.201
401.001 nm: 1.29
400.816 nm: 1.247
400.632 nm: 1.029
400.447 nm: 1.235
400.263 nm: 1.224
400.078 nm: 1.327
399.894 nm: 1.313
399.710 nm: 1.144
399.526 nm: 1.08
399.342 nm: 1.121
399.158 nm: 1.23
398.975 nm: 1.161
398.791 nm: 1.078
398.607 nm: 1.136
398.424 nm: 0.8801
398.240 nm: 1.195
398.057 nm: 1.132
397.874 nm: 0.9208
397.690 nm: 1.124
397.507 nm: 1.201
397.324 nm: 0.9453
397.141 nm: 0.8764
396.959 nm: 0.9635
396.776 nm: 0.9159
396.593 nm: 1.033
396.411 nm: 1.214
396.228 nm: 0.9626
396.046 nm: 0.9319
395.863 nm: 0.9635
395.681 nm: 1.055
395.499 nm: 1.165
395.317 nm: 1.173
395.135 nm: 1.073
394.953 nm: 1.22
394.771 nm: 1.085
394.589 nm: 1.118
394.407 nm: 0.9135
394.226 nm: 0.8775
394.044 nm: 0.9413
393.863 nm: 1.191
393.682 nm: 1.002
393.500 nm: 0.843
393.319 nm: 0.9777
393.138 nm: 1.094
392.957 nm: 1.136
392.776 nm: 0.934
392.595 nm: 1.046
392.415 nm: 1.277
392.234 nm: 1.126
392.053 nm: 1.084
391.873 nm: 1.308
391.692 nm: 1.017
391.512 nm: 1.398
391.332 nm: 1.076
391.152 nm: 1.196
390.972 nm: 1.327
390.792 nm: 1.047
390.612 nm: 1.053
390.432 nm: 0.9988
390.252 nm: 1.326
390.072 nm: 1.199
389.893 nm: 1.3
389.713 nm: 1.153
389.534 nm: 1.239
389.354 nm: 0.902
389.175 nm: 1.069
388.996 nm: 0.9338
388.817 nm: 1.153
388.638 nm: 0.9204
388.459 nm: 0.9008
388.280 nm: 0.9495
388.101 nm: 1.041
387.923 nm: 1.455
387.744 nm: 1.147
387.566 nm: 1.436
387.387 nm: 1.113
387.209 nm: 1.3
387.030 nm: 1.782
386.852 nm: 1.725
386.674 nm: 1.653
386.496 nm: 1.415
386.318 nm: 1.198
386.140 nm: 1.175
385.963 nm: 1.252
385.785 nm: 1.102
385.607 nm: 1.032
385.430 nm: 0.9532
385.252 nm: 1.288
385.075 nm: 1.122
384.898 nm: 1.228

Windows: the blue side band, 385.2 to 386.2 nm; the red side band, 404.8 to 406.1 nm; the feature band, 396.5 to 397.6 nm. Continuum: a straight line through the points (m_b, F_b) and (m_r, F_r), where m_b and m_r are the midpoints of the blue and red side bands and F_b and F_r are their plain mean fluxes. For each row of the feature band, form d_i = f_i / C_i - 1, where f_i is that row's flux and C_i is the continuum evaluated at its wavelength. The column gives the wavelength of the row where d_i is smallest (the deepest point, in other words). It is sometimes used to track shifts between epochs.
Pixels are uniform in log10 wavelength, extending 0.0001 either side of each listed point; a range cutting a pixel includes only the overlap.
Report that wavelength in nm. 397.141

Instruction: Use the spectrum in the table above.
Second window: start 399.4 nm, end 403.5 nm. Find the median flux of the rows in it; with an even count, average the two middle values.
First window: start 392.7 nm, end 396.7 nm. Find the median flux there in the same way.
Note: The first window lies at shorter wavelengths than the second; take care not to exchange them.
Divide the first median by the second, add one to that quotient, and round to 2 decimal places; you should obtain 1.87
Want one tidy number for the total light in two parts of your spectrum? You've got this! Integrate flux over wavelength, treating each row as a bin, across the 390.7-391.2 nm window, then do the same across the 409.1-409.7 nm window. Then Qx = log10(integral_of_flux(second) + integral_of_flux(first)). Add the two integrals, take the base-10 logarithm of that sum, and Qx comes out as 0.09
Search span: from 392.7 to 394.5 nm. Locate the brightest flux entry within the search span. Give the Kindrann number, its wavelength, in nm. 393.863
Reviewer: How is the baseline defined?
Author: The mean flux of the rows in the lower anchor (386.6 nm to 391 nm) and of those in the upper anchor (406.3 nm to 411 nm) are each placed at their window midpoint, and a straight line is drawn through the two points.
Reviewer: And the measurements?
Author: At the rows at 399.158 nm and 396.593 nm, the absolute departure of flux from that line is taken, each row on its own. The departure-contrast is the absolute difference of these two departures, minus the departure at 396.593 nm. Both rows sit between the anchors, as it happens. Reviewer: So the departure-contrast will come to -0.05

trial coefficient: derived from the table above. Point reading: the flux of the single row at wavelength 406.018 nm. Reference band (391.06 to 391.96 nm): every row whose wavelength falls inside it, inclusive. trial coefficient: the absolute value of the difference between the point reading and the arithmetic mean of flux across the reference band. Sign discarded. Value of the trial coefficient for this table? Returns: 0.24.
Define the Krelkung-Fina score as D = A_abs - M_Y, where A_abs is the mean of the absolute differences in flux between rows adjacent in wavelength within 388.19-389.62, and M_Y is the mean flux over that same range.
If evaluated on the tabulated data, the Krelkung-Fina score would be -0.84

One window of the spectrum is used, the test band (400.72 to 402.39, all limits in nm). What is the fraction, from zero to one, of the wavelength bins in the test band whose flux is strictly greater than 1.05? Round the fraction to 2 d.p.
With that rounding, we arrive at 0.89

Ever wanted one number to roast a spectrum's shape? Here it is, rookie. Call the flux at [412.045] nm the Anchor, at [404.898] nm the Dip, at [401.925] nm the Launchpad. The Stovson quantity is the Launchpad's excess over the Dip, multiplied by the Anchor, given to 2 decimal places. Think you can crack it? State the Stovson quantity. 0.08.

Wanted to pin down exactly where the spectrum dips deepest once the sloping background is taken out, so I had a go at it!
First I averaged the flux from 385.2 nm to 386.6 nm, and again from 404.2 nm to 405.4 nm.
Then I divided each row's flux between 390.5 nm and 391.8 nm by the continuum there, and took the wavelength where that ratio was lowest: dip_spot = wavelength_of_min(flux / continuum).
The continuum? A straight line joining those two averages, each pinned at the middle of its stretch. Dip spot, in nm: 391.692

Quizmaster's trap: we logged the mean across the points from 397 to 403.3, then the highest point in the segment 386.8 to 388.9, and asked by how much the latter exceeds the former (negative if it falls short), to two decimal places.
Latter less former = 0.64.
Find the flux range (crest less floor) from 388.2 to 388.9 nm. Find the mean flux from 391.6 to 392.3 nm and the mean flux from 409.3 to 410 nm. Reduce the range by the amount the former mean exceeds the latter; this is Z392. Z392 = 0.19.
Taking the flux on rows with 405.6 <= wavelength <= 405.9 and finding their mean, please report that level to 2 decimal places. 1.13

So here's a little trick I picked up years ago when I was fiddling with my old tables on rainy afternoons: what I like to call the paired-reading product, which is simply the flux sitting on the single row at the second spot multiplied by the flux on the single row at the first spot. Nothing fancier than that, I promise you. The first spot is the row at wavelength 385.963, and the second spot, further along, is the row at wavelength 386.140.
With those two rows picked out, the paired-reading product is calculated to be 1.47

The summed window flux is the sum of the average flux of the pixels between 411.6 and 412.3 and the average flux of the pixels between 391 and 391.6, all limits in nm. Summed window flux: 2.43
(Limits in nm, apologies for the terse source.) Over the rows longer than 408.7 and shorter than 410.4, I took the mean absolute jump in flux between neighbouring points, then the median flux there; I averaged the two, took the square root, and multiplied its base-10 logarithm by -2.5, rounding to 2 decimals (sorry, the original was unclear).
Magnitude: 0.28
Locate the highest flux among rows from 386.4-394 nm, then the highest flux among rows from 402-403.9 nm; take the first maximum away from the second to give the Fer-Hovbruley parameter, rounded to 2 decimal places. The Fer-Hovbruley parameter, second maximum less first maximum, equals -0.50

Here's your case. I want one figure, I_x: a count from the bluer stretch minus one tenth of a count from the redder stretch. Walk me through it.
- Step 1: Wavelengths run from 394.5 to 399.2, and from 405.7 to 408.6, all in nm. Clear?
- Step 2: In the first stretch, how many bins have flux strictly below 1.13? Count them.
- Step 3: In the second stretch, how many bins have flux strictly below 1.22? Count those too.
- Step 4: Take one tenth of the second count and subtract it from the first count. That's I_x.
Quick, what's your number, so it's 15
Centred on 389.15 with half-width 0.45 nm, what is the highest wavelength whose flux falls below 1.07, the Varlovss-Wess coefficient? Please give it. 389.354 nm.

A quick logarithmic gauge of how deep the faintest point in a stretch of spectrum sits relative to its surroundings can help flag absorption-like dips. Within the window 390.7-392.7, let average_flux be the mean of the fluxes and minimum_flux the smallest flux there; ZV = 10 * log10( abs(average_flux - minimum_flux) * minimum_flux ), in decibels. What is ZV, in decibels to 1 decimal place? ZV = -8.0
